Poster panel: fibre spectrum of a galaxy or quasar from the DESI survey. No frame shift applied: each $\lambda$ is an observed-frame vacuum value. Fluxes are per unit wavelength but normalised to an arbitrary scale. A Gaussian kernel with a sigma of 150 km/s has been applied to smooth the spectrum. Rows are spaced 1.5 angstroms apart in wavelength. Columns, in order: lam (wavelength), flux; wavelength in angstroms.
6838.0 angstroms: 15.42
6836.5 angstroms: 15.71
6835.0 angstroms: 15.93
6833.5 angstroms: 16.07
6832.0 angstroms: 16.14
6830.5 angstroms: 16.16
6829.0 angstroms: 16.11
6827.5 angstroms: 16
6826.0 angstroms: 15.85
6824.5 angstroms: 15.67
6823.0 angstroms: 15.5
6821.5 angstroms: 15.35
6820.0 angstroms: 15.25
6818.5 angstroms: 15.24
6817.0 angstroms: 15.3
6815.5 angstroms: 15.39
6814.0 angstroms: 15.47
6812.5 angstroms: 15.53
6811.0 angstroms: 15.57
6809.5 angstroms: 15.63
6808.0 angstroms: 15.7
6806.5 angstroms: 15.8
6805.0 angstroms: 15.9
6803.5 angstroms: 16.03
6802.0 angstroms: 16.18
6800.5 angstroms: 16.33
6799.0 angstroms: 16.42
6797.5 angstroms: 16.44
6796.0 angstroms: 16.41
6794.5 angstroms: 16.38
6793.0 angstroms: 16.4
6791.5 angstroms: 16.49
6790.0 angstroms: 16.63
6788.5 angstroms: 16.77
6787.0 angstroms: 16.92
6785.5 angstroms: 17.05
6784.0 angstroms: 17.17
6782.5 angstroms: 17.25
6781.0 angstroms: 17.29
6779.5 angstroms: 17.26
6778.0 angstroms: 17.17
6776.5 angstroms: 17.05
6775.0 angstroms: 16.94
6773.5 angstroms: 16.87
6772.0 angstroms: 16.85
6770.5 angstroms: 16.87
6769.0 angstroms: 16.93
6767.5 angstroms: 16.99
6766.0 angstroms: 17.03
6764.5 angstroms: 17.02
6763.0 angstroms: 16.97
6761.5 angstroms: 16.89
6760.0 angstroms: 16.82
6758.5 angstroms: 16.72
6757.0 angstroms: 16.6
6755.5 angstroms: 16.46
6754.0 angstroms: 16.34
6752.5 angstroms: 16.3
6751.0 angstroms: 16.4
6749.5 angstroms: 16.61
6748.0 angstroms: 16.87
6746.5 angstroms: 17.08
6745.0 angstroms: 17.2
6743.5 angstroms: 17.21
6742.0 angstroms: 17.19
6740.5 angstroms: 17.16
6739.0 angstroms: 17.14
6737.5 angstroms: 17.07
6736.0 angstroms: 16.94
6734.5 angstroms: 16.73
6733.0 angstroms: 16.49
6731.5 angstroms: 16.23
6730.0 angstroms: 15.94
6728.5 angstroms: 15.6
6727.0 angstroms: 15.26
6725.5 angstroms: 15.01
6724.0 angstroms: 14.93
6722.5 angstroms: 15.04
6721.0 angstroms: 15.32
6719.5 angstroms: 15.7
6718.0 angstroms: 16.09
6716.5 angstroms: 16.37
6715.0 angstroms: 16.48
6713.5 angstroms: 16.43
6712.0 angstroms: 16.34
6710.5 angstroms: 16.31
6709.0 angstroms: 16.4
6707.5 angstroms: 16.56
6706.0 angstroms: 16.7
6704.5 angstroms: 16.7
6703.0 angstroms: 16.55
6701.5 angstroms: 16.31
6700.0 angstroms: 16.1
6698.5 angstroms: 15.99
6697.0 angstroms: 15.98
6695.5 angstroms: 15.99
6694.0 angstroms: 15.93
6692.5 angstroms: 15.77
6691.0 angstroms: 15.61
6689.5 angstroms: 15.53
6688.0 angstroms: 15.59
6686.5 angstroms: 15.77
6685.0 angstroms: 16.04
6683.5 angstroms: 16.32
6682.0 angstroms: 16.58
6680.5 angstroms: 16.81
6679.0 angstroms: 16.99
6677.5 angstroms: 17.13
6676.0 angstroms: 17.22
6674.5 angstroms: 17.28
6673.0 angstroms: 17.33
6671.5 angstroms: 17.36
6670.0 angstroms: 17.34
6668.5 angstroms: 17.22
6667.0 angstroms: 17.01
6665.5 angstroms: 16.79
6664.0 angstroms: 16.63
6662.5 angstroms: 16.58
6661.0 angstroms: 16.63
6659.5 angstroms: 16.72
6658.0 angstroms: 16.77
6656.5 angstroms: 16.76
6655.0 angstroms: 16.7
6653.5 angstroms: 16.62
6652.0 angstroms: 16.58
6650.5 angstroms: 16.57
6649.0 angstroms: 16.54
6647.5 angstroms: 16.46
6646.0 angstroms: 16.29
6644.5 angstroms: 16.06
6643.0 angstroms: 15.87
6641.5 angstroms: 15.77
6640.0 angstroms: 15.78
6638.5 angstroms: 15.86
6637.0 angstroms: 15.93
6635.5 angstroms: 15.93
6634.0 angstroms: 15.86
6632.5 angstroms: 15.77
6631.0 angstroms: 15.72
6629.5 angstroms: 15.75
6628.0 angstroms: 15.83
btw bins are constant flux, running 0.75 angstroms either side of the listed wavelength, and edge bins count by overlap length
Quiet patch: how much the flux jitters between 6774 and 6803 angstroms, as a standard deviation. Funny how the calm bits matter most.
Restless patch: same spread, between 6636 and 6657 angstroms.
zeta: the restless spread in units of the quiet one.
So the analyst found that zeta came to 1.0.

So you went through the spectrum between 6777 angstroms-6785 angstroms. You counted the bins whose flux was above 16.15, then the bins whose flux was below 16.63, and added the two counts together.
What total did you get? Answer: 5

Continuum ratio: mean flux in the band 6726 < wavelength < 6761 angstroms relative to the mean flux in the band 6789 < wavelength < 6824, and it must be 1.05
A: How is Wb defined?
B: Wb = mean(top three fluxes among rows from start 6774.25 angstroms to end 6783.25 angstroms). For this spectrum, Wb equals 17.3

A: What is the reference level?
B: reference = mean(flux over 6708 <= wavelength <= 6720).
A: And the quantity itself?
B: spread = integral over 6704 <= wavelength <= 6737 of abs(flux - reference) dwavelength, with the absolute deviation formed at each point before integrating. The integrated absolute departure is 16.2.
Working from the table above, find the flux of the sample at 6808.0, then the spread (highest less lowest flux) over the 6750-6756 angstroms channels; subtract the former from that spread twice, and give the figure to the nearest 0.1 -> -31.2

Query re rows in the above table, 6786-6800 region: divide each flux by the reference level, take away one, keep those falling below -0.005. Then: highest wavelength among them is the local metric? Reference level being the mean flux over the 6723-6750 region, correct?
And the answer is 6794.5 angstroms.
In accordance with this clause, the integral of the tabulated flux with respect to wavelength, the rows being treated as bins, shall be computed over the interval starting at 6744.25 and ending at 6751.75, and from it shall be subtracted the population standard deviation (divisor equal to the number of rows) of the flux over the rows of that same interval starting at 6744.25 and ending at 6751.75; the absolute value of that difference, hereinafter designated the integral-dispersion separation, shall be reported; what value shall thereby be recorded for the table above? 126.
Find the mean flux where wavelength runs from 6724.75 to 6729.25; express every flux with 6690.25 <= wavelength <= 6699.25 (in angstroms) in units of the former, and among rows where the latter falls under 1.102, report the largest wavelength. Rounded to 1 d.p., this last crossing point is 6698.5 angstroms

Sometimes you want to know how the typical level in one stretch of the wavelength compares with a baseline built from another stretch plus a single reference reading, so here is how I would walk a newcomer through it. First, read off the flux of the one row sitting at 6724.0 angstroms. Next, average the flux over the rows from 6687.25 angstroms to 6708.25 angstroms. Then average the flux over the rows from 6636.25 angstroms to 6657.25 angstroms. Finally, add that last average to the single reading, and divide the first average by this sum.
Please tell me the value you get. 0.516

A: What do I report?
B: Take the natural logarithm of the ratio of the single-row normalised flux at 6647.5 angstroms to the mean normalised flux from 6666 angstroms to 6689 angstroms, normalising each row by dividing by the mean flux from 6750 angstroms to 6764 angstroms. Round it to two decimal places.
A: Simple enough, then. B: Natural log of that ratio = -0.02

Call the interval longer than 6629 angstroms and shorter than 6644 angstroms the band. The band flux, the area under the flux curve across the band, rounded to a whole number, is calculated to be 237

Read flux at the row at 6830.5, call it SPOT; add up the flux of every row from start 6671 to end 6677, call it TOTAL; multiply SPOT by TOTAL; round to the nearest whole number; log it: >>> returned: 1118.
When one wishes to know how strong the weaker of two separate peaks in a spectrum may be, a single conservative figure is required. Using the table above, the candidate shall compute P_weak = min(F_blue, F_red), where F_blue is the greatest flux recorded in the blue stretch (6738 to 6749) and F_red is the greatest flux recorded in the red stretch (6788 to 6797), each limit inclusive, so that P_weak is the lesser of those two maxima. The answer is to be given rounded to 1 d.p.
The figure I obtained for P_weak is 16.8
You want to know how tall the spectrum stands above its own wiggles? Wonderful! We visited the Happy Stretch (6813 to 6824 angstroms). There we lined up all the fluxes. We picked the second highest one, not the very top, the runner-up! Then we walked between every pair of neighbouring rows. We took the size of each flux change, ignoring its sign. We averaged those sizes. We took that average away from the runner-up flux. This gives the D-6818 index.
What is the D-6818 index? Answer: 15.4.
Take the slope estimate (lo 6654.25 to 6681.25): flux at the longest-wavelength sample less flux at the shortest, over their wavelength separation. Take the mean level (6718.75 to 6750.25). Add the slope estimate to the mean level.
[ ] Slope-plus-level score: 16.3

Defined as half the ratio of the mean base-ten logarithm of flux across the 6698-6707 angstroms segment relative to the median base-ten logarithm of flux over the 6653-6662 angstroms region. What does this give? 0.497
